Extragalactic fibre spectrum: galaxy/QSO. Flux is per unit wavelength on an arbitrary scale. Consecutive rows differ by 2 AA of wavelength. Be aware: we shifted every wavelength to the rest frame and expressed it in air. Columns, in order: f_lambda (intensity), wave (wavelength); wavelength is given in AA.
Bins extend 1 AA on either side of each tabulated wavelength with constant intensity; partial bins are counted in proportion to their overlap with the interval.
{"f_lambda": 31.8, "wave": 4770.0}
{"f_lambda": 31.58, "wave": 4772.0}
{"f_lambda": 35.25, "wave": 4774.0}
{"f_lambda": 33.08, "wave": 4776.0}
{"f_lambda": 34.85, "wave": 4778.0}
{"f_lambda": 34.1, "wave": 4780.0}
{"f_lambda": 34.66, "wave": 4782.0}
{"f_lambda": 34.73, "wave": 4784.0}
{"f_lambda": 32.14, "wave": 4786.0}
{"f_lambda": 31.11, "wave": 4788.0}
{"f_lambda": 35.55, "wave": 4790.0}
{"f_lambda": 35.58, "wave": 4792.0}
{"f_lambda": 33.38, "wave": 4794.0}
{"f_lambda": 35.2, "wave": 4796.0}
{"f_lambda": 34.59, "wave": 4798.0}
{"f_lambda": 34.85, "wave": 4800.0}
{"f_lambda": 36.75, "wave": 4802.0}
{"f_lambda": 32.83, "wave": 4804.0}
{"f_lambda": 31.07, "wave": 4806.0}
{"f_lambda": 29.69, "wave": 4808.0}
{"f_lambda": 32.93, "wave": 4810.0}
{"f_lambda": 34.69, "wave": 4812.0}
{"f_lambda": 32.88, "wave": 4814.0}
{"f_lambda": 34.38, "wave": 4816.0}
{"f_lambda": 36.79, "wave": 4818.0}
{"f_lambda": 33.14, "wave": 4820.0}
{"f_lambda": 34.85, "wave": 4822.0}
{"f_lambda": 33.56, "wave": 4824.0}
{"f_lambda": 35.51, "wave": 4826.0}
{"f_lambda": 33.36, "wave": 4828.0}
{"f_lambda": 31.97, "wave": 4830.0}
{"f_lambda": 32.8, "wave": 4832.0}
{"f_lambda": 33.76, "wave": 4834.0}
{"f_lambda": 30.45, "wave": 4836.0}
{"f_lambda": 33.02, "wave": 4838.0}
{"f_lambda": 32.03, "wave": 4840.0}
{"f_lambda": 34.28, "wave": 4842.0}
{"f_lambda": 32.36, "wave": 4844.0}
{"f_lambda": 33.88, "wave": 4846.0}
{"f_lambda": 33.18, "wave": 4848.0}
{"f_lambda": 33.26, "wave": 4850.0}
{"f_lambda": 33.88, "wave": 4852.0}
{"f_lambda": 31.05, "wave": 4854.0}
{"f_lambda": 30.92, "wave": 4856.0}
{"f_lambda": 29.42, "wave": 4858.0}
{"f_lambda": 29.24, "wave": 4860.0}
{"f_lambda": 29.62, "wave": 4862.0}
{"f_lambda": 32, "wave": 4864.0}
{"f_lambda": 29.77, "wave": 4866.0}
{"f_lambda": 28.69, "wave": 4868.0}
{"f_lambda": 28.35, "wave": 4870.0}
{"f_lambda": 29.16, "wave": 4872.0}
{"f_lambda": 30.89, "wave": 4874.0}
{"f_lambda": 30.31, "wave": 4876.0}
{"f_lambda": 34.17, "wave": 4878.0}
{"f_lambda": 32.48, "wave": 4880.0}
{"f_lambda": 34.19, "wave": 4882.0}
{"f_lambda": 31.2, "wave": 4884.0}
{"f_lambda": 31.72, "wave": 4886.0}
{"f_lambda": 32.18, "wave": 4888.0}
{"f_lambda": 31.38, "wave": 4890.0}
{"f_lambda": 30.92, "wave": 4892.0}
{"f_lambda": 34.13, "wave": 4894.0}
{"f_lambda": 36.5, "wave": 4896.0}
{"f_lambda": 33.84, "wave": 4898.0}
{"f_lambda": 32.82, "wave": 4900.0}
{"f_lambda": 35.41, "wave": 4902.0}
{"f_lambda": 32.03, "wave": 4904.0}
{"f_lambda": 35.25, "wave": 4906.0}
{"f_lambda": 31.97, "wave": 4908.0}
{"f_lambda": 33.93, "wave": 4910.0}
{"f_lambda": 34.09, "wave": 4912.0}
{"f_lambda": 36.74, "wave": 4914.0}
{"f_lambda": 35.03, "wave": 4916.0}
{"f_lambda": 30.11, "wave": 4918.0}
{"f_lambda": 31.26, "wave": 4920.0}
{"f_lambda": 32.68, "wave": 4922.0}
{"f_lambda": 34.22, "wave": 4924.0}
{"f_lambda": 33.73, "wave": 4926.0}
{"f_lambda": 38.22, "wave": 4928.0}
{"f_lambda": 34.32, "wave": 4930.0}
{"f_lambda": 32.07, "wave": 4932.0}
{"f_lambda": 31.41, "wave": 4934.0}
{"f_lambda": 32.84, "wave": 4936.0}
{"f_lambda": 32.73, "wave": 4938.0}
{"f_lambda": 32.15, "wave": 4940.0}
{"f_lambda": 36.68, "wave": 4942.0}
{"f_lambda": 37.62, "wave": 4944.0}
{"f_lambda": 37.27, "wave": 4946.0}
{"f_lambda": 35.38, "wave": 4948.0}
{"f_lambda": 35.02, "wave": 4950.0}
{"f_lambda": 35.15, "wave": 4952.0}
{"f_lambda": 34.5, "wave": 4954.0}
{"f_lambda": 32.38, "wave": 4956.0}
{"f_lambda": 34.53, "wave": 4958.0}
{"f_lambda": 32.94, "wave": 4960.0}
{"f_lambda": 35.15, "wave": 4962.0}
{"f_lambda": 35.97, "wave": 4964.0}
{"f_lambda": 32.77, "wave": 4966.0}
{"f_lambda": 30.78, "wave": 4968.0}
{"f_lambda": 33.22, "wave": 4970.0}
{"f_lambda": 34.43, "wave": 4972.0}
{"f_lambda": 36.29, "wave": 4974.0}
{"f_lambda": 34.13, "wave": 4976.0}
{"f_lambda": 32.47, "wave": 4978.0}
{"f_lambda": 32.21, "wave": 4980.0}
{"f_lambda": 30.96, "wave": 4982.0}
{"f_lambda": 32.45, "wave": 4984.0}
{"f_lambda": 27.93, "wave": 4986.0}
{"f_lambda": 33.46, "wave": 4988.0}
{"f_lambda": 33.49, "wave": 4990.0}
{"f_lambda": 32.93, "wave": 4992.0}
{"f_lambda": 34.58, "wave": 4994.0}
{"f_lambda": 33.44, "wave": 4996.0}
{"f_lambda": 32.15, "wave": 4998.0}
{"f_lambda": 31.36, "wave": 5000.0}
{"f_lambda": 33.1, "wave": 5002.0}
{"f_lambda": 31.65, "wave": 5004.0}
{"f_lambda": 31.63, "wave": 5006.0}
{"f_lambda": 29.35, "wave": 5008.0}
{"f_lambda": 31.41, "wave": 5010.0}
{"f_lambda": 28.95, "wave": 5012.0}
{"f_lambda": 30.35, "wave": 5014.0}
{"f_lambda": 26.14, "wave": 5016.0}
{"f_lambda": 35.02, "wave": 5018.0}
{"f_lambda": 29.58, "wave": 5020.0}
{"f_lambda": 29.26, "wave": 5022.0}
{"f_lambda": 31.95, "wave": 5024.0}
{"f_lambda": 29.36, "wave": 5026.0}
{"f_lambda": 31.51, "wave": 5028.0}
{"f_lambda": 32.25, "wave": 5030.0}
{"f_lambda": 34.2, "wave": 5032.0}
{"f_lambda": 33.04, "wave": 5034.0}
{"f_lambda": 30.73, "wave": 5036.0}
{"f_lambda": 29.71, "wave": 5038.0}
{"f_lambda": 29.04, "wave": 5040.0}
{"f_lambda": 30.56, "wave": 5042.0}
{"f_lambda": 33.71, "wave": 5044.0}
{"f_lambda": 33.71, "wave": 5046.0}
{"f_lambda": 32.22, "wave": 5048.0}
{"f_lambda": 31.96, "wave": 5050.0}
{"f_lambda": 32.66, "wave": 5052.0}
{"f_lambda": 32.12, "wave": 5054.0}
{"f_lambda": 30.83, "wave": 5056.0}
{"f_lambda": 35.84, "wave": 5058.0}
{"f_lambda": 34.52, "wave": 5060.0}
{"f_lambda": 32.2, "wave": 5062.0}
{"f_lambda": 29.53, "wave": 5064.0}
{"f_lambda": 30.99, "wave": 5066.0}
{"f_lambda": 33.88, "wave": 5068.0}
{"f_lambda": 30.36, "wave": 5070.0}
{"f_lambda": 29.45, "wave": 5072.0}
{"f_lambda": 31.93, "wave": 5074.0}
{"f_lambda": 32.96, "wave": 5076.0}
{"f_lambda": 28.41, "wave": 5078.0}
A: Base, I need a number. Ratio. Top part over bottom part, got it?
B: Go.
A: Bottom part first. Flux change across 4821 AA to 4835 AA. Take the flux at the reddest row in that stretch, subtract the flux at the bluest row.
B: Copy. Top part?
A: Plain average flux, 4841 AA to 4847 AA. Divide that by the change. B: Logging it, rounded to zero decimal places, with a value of -31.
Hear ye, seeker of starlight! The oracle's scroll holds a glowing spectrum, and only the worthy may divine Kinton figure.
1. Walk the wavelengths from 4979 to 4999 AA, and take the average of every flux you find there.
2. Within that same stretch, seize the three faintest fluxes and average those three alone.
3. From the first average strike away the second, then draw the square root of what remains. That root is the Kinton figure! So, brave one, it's 1.42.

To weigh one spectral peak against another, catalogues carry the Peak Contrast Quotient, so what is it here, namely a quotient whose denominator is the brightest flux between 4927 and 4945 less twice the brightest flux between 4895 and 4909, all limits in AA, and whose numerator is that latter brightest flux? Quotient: -1.05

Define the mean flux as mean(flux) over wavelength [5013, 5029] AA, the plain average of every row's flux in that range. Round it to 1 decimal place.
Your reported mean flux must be 30.4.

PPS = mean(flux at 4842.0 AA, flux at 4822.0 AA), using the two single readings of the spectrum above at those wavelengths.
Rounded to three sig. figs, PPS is 34.6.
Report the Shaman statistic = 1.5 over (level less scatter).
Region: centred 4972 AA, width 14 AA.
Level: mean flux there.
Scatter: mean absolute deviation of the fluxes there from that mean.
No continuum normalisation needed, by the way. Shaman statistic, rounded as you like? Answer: 0.047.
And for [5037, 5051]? 0.050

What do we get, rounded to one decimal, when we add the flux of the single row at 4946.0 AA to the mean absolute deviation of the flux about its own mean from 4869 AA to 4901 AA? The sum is 38.9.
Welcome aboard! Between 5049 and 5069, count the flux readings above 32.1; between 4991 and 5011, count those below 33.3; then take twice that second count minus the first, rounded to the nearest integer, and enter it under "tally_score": 10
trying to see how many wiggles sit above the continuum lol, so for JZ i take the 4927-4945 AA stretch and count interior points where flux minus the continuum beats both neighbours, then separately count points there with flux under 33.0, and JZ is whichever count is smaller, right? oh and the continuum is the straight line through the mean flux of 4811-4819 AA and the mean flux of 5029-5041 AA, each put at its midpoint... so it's 1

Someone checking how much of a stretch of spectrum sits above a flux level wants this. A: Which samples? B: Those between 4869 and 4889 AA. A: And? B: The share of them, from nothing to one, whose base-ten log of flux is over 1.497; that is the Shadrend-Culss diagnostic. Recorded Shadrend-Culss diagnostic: 0.50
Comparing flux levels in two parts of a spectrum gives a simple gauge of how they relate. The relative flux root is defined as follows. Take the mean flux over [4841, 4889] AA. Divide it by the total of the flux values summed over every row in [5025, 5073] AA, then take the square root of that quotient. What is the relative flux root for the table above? 0.203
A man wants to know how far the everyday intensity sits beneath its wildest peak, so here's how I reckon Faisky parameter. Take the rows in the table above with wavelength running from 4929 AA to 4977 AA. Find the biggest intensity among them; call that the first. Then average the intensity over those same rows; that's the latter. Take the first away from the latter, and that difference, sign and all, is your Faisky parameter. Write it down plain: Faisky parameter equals -3.5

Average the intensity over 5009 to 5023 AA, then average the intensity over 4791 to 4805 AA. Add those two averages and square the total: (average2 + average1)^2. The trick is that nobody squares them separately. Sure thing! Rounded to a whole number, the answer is 4204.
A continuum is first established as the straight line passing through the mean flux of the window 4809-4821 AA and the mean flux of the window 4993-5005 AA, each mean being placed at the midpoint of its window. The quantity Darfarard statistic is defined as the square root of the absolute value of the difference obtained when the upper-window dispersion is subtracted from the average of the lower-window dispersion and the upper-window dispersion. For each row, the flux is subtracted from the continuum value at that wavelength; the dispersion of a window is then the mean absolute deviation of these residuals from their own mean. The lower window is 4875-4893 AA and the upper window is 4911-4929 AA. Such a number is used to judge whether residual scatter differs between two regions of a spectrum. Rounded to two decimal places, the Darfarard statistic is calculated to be 0.62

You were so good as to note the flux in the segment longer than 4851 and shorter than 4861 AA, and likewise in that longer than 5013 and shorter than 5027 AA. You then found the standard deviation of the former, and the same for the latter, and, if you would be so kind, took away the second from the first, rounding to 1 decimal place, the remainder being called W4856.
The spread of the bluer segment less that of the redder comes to -0.9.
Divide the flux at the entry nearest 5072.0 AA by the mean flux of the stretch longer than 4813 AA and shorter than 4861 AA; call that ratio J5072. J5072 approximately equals 0.89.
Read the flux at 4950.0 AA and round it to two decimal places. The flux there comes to 35.02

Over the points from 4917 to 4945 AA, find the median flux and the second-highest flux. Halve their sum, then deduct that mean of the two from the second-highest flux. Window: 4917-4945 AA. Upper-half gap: 2.4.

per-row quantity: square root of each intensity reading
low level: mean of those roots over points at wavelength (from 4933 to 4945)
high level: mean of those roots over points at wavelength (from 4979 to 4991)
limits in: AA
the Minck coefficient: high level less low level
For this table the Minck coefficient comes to -0.19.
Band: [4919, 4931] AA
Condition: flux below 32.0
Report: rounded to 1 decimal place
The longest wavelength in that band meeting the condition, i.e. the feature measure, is 4920.0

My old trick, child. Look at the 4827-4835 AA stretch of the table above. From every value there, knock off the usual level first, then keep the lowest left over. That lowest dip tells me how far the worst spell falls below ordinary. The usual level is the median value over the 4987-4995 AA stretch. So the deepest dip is -1.5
